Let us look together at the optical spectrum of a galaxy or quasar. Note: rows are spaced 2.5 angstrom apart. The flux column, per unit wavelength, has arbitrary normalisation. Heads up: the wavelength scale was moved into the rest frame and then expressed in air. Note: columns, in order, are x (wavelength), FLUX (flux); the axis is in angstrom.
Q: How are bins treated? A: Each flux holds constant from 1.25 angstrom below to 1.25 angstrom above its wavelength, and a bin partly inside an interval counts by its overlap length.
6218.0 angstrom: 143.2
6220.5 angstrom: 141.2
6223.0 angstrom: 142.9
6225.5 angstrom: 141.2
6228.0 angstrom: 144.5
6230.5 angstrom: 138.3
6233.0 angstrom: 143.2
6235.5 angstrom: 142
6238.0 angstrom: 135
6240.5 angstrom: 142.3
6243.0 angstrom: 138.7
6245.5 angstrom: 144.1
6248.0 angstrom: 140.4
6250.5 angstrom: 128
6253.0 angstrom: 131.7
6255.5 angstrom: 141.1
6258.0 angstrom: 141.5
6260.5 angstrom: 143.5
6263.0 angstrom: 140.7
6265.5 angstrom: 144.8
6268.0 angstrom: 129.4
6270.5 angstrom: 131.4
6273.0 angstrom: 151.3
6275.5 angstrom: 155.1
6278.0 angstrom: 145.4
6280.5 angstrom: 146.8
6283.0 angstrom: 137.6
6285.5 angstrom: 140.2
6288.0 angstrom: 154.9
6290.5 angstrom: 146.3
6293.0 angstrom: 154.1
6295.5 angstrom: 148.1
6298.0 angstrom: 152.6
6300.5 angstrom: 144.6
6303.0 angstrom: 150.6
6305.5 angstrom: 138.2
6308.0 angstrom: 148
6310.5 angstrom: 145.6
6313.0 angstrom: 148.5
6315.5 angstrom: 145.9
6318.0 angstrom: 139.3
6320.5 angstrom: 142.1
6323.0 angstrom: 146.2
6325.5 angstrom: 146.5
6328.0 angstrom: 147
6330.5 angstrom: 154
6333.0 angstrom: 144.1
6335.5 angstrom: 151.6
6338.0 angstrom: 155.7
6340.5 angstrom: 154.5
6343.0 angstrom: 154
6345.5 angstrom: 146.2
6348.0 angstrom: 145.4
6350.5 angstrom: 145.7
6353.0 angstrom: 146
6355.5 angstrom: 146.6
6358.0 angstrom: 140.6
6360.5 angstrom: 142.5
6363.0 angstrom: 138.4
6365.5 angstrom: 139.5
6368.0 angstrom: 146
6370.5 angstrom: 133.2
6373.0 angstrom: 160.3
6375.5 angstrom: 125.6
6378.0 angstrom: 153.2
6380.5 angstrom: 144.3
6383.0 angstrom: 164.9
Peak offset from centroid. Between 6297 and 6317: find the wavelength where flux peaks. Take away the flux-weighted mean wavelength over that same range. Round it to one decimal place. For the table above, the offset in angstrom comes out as -8.7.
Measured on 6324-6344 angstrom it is 3.6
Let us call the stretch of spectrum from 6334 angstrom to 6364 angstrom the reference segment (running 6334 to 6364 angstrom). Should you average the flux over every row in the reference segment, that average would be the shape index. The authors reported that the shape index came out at 147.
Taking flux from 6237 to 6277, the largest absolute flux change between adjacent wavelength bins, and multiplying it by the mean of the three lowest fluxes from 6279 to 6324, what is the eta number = 2753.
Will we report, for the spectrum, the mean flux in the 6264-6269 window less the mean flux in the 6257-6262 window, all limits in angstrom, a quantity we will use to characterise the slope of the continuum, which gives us -5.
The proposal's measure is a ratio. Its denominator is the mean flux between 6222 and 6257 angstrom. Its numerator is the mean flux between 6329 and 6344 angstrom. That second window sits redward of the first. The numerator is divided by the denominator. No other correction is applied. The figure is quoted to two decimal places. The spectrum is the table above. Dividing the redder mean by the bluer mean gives 1.09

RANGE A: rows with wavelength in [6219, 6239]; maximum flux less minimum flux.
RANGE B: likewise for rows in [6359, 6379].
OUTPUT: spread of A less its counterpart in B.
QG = -25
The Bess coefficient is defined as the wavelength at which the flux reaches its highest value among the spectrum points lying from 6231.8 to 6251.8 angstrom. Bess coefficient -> 6245.5 angstrom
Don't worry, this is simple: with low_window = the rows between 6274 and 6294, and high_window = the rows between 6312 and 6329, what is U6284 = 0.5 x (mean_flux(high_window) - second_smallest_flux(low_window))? 2.4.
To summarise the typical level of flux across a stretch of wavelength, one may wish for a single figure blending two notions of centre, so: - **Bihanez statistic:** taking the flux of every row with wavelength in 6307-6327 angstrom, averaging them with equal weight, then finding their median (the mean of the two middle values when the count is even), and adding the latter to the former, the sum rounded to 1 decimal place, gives 291.3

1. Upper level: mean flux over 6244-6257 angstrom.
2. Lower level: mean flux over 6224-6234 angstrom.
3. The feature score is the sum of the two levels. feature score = 279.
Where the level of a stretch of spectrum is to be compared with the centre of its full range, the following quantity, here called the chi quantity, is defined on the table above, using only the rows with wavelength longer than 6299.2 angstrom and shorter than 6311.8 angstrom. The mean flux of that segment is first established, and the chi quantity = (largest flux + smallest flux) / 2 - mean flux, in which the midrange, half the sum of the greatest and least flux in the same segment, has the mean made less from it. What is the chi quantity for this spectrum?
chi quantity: -1.0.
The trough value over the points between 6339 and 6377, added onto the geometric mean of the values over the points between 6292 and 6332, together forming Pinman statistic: 272.5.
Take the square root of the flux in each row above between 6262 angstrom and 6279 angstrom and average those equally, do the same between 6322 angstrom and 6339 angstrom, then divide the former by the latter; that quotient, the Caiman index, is 0.977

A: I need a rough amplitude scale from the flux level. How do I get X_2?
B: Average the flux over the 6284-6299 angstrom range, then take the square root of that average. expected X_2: 12.2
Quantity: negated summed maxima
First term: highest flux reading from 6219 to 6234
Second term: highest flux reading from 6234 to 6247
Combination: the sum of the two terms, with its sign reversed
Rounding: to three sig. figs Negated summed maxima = -289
